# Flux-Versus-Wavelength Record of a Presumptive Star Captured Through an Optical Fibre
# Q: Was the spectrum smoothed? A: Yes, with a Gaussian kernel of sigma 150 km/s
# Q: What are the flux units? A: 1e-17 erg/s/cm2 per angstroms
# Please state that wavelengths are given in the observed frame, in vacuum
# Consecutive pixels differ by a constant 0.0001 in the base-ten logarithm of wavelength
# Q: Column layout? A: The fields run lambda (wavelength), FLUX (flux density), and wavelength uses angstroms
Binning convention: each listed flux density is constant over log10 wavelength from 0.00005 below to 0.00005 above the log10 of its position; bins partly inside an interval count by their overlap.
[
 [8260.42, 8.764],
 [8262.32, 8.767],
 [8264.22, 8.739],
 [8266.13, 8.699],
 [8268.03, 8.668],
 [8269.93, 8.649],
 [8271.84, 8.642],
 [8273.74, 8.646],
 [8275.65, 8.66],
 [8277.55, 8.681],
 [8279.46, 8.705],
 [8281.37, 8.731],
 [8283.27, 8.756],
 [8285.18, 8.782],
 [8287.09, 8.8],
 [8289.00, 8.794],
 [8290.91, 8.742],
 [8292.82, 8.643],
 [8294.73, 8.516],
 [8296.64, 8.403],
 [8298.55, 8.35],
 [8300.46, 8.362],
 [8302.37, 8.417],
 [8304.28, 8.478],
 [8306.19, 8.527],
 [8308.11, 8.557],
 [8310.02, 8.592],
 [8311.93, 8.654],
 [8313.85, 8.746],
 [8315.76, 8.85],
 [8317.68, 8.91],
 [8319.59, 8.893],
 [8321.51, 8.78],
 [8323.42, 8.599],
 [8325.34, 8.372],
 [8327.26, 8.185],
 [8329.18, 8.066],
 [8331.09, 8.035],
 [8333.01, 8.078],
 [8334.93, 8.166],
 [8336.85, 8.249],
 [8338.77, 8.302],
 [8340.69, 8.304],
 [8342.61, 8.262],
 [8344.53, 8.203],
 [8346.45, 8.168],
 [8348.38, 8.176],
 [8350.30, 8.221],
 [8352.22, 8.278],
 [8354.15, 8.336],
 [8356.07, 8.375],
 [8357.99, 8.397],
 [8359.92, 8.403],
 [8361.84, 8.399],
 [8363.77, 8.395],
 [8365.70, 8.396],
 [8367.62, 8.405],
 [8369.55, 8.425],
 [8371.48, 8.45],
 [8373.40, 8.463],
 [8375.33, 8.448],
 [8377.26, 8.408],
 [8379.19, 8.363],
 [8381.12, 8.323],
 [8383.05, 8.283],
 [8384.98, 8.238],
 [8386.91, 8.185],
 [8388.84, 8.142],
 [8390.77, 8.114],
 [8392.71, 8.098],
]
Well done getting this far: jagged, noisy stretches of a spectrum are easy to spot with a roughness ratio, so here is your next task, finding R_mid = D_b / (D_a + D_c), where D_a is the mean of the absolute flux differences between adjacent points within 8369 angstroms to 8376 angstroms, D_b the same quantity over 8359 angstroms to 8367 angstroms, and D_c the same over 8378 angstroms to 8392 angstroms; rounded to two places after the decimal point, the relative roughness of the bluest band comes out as 0.05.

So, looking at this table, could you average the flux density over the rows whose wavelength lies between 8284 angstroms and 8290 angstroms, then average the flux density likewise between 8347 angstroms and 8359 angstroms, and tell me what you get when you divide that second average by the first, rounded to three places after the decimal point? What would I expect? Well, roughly 0.944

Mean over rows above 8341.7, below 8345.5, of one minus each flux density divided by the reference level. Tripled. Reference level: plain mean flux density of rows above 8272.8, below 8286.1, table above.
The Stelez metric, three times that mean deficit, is 0.16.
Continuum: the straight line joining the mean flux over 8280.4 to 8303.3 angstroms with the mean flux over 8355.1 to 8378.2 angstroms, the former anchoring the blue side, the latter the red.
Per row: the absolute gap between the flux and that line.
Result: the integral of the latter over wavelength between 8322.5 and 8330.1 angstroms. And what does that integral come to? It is 1.9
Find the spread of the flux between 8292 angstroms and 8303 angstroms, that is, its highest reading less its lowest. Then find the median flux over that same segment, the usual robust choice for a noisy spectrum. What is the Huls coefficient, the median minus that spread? 8.12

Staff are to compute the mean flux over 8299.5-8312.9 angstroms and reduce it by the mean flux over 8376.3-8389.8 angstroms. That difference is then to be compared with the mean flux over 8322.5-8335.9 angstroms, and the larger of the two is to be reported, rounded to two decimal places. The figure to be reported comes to 8.21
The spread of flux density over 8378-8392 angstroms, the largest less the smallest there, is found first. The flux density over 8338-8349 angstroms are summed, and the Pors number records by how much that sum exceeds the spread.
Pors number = 49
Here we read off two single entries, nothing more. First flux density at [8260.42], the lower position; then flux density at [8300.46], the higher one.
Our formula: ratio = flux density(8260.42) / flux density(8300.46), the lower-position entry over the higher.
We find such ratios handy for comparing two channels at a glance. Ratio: 1.05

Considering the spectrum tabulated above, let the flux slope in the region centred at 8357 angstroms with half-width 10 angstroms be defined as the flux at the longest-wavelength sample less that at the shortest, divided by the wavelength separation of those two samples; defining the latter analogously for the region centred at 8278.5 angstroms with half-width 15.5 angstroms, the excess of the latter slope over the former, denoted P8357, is -0.016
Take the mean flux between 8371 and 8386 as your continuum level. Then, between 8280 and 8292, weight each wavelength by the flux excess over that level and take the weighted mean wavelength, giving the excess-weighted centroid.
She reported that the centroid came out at 8286.2 angstroms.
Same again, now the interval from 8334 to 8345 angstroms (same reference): 8339.4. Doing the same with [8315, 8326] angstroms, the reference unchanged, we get 8319.0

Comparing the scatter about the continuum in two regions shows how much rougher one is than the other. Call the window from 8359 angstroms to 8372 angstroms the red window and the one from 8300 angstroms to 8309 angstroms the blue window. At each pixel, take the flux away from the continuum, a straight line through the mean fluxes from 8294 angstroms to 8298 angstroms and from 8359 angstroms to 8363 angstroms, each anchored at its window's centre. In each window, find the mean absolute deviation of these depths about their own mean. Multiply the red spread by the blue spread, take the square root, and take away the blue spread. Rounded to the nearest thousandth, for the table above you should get -0.031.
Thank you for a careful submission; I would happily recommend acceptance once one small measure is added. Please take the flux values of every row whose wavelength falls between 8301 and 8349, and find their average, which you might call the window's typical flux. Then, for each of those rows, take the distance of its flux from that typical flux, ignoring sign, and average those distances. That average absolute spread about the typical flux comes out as 0.23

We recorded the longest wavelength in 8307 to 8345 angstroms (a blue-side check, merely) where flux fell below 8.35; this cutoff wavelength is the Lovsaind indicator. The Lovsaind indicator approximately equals 8344.53 angstroms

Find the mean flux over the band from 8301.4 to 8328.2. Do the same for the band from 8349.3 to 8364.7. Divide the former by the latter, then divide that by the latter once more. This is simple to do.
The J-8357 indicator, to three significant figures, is 0.123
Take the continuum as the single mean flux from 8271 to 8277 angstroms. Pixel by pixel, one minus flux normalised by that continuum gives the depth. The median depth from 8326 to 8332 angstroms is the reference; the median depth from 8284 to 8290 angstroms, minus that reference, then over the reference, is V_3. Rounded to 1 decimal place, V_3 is -1.2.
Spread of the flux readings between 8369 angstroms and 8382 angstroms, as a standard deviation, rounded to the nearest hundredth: 0.05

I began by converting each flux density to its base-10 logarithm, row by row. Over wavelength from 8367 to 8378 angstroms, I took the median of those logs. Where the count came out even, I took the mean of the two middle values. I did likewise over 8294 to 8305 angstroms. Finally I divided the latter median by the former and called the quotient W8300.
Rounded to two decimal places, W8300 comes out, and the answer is 1.00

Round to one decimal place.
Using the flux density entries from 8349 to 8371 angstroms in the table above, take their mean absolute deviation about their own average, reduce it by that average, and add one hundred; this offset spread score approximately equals 91.7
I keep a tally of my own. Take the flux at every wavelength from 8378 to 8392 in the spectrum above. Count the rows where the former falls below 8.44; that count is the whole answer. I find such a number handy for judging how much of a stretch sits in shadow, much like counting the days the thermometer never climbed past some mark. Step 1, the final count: 7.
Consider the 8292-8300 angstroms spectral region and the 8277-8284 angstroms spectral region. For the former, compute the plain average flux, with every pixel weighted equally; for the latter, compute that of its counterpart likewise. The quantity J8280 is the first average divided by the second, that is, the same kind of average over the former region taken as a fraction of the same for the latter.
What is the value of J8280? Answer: 0.97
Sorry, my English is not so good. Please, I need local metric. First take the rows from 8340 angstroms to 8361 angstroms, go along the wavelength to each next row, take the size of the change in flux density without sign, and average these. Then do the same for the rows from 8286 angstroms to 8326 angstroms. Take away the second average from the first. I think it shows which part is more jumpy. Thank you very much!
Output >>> -0.04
